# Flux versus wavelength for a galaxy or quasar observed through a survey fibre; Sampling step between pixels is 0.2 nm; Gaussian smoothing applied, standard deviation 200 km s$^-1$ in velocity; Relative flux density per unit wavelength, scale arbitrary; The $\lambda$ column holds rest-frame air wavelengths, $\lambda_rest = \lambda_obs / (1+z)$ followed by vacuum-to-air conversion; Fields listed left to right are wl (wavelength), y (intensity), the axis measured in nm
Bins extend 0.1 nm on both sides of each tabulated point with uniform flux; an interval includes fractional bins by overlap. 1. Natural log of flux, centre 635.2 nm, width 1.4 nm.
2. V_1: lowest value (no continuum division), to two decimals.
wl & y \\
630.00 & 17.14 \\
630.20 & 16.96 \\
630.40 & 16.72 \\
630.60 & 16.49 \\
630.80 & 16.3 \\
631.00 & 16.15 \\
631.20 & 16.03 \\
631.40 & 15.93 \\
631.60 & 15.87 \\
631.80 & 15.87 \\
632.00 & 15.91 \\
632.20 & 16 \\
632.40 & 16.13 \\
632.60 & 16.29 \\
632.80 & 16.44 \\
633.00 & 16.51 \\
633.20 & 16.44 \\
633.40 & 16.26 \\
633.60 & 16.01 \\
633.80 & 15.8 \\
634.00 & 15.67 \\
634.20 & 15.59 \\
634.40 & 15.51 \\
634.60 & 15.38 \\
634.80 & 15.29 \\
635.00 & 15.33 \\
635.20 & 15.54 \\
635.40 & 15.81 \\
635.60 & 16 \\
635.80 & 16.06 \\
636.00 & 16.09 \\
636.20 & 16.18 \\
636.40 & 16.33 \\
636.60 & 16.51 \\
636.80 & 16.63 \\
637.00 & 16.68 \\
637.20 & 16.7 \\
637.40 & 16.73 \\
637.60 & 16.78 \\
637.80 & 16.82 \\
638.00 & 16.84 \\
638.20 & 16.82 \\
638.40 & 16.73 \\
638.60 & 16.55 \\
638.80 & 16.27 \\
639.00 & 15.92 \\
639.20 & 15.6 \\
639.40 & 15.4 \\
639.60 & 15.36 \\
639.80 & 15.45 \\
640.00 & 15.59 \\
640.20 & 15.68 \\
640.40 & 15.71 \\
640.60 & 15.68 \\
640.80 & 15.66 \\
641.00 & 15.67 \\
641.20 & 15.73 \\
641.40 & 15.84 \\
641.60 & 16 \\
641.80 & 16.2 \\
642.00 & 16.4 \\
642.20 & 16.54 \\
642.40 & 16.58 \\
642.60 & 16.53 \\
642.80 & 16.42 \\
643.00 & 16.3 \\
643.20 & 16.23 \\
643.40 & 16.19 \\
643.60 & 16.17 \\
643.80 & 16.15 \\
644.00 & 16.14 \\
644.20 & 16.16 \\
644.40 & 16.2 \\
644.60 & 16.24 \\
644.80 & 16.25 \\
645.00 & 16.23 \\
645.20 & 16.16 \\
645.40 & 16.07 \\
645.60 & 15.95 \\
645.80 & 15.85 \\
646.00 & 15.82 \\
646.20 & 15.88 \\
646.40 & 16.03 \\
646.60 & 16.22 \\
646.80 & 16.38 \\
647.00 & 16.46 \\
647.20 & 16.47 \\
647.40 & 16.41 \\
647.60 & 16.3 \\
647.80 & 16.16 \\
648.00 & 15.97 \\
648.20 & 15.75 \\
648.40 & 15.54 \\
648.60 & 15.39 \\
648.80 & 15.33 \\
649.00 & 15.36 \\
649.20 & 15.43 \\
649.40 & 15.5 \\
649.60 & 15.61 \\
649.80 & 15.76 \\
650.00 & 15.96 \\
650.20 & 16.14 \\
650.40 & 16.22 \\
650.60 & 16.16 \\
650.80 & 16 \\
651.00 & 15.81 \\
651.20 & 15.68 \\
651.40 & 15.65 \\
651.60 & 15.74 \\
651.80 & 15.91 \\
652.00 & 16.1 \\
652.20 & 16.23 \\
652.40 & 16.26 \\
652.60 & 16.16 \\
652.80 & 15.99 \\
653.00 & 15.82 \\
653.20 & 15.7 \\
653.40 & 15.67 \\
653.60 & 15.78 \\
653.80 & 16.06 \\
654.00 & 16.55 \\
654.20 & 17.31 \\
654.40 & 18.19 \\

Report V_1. 2.73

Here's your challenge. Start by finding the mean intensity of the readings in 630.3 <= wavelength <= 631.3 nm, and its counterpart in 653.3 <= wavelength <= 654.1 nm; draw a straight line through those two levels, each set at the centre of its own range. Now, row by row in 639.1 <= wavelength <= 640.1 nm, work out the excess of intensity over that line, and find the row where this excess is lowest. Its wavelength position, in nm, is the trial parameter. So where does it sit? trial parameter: 639.60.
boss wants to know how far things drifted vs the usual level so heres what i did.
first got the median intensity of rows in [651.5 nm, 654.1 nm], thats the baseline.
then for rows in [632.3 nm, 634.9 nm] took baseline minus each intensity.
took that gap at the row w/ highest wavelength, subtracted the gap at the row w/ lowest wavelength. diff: 0.8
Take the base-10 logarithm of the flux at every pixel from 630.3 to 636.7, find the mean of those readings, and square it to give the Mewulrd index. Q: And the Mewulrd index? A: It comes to 1.45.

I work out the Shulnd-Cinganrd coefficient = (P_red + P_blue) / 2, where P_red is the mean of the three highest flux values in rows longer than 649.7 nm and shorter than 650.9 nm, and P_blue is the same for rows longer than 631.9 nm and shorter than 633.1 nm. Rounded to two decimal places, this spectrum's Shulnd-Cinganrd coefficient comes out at 16.29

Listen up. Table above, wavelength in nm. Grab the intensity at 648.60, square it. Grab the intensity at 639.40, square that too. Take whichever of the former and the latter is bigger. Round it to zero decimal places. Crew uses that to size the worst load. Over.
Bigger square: 237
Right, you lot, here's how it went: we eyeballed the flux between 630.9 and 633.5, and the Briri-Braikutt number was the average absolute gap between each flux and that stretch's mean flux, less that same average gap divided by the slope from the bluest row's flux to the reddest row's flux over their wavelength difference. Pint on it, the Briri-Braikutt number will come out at -4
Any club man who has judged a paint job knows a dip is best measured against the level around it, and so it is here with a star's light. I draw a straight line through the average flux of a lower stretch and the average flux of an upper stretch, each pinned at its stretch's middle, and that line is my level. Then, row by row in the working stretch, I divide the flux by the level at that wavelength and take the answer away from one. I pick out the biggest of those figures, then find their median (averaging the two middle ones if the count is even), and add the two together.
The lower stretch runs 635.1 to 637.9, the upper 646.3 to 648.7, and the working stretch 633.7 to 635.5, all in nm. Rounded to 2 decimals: 0.12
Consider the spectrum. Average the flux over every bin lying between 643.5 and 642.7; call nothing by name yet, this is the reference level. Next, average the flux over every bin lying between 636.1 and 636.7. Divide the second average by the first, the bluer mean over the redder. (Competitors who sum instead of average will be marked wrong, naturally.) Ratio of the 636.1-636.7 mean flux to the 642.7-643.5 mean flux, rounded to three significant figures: 1.00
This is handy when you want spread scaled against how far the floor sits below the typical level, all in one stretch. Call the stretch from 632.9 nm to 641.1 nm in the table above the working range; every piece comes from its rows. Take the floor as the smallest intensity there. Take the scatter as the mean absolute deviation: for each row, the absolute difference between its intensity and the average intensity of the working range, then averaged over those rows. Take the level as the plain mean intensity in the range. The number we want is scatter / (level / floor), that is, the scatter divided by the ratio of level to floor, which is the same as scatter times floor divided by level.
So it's 0.43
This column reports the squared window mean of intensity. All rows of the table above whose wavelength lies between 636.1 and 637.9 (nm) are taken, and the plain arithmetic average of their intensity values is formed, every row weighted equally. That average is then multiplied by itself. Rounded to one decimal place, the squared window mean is 275.4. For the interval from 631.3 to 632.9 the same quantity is 257.8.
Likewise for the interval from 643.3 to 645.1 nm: 262.2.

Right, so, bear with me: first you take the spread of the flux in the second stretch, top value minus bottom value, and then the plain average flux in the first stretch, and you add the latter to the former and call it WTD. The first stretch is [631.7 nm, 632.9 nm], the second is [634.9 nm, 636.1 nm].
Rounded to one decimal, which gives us 16.9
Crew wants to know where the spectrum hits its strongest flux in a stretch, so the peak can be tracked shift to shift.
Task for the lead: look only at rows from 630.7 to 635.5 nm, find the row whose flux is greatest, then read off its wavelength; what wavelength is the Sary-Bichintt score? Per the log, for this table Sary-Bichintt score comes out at 633.00 nm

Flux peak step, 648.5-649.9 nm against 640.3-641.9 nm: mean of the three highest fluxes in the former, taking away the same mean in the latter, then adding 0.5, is 0.1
